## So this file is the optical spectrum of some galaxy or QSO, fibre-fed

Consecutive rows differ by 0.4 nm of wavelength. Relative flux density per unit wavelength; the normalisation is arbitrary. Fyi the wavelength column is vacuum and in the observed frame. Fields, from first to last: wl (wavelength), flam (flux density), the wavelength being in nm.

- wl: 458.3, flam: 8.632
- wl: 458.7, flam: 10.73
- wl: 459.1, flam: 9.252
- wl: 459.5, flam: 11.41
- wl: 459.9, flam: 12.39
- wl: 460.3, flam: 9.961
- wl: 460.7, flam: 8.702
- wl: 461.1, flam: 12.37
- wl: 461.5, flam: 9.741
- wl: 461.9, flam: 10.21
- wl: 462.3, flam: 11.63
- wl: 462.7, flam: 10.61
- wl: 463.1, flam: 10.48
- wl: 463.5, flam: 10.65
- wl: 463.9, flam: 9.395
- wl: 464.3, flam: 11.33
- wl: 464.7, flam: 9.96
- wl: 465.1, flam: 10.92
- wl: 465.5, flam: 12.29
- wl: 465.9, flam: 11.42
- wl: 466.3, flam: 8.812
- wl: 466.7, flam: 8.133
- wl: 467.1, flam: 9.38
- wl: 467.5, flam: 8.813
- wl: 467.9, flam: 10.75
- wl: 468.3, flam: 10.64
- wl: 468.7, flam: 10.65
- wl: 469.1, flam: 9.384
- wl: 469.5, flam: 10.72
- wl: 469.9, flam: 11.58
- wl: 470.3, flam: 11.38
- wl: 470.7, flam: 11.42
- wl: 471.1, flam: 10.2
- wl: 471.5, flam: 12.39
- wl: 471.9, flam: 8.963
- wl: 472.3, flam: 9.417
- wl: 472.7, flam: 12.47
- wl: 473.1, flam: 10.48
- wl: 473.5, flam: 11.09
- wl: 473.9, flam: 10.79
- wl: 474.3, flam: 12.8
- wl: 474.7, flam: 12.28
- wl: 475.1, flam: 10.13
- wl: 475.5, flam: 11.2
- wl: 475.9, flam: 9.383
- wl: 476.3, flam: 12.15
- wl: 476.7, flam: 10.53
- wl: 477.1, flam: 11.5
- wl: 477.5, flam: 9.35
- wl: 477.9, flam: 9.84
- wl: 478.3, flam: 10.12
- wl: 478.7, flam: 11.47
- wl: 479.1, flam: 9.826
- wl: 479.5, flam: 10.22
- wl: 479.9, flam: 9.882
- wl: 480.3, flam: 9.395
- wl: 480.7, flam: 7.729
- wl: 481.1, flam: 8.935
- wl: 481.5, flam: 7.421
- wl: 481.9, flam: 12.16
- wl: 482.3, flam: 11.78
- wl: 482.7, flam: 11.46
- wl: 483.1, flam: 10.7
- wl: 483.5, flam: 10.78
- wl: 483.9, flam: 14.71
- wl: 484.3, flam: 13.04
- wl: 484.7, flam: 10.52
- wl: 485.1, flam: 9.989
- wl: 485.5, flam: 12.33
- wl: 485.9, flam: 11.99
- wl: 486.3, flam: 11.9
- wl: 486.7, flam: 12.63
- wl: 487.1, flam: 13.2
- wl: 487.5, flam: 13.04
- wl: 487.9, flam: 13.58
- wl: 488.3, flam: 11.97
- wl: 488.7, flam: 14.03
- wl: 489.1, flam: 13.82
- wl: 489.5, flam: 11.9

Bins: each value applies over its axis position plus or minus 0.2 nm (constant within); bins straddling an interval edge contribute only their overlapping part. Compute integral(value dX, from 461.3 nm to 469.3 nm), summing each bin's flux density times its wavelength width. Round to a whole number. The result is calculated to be 82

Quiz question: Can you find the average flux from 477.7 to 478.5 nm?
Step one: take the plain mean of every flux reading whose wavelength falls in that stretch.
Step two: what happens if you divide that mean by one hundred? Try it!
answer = 0.0998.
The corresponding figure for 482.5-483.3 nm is 0.1108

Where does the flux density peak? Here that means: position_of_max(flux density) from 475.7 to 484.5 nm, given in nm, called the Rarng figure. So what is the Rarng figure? 483.9 nm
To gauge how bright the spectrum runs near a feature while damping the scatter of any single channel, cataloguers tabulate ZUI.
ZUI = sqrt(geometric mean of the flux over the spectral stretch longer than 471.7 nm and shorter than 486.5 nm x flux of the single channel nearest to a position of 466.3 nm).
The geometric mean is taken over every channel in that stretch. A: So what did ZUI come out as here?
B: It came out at 9.7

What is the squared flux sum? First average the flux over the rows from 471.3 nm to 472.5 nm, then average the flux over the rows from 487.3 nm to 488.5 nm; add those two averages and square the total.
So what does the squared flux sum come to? 535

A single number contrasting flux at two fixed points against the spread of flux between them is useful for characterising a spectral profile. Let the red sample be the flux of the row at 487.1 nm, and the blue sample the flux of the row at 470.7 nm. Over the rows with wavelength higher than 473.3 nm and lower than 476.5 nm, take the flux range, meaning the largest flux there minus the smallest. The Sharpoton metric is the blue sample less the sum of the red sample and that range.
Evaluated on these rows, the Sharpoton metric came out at -5.2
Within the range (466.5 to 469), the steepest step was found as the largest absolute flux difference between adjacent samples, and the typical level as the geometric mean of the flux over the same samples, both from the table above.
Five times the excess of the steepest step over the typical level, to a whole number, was -39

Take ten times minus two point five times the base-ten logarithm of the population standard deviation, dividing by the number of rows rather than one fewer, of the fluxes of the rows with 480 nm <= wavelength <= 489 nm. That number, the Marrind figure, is -6.9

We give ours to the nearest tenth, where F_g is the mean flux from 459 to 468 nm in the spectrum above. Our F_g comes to 10.4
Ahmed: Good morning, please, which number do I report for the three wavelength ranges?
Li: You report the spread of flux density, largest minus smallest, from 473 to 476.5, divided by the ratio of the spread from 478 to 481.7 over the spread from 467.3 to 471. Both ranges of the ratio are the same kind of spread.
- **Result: 2.3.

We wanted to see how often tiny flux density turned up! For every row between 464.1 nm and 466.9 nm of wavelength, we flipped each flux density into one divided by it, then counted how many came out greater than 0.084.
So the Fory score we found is 6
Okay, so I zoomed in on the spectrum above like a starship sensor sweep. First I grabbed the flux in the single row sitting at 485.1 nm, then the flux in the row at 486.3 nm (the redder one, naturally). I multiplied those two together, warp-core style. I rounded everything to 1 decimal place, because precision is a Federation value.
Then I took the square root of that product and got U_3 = 10.9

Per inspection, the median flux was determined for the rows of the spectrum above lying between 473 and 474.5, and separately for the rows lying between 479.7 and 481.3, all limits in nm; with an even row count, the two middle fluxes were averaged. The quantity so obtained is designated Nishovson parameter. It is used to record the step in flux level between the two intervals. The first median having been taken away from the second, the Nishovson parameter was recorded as -1.8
